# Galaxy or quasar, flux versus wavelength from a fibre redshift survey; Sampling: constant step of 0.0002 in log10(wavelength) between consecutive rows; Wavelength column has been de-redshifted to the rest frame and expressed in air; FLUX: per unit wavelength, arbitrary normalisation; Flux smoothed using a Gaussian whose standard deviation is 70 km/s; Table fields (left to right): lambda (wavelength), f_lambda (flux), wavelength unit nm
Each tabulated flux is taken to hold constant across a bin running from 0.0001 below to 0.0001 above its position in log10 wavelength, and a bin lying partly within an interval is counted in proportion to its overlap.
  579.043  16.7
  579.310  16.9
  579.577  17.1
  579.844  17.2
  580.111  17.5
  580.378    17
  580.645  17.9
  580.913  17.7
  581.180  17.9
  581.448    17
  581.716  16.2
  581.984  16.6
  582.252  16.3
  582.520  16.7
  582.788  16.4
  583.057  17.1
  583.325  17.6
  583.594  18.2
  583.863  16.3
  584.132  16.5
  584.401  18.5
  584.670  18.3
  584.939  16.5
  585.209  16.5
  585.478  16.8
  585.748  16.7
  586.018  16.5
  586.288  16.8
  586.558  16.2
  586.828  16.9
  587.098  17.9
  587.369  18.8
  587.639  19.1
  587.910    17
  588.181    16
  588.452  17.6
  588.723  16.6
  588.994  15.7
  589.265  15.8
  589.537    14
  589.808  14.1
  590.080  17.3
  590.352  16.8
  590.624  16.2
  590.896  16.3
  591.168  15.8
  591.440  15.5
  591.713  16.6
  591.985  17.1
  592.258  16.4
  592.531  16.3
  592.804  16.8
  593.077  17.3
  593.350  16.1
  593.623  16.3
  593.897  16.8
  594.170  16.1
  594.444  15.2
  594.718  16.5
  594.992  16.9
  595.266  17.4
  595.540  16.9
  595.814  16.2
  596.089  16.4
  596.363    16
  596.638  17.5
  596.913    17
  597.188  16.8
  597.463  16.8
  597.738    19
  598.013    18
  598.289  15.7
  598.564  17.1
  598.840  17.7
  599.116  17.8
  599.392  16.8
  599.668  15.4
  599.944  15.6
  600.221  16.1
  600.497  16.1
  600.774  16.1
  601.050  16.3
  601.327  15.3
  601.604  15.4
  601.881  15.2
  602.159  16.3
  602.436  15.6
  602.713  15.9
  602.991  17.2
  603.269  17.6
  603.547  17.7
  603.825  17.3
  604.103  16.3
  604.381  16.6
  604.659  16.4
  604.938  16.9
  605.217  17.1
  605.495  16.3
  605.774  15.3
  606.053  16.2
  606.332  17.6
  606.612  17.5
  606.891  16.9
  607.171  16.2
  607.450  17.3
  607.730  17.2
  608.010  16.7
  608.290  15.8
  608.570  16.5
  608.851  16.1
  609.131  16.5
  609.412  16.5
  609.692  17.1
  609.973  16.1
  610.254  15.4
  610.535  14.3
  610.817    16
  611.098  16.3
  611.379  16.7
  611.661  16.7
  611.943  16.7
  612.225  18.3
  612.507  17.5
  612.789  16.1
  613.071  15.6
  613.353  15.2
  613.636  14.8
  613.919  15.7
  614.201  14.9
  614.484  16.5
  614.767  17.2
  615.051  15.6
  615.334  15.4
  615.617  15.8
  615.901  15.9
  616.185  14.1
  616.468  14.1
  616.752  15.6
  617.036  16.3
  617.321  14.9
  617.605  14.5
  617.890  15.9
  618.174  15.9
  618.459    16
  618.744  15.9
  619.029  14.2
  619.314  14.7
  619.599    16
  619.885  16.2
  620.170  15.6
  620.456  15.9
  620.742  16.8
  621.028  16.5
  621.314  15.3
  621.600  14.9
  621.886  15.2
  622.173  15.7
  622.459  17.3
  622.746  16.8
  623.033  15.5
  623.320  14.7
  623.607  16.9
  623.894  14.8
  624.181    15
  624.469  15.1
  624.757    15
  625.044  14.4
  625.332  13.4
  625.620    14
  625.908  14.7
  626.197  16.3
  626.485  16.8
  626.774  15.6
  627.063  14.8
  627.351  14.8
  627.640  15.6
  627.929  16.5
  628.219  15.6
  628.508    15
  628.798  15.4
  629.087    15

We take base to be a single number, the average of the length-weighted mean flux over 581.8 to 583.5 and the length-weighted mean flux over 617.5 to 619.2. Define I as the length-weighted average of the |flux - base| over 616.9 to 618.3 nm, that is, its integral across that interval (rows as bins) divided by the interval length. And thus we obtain 0.7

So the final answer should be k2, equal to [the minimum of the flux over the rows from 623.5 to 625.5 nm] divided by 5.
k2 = 2.68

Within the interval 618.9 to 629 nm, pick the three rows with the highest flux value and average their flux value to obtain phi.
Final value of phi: 17.0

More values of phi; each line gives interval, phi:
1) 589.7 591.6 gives 16.8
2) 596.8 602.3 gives 18.3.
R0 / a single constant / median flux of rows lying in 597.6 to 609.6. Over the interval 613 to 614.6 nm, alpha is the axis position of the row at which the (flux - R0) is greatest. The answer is 614.484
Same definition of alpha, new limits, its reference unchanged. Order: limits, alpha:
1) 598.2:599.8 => 599.116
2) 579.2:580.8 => 580.645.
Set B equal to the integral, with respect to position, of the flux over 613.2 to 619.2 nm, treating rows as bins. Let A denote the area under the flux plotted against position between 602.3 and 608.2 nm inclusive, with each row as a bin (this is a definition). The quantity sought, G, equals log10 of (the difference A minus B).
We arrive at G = 0.8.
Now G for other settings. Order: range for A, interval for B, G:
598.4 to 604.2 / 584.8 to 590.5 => -0.5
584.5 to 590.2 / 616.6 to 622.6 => 0.1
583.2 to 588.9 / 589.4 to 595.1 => 0.8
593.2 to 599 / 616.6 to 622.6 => 0.5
